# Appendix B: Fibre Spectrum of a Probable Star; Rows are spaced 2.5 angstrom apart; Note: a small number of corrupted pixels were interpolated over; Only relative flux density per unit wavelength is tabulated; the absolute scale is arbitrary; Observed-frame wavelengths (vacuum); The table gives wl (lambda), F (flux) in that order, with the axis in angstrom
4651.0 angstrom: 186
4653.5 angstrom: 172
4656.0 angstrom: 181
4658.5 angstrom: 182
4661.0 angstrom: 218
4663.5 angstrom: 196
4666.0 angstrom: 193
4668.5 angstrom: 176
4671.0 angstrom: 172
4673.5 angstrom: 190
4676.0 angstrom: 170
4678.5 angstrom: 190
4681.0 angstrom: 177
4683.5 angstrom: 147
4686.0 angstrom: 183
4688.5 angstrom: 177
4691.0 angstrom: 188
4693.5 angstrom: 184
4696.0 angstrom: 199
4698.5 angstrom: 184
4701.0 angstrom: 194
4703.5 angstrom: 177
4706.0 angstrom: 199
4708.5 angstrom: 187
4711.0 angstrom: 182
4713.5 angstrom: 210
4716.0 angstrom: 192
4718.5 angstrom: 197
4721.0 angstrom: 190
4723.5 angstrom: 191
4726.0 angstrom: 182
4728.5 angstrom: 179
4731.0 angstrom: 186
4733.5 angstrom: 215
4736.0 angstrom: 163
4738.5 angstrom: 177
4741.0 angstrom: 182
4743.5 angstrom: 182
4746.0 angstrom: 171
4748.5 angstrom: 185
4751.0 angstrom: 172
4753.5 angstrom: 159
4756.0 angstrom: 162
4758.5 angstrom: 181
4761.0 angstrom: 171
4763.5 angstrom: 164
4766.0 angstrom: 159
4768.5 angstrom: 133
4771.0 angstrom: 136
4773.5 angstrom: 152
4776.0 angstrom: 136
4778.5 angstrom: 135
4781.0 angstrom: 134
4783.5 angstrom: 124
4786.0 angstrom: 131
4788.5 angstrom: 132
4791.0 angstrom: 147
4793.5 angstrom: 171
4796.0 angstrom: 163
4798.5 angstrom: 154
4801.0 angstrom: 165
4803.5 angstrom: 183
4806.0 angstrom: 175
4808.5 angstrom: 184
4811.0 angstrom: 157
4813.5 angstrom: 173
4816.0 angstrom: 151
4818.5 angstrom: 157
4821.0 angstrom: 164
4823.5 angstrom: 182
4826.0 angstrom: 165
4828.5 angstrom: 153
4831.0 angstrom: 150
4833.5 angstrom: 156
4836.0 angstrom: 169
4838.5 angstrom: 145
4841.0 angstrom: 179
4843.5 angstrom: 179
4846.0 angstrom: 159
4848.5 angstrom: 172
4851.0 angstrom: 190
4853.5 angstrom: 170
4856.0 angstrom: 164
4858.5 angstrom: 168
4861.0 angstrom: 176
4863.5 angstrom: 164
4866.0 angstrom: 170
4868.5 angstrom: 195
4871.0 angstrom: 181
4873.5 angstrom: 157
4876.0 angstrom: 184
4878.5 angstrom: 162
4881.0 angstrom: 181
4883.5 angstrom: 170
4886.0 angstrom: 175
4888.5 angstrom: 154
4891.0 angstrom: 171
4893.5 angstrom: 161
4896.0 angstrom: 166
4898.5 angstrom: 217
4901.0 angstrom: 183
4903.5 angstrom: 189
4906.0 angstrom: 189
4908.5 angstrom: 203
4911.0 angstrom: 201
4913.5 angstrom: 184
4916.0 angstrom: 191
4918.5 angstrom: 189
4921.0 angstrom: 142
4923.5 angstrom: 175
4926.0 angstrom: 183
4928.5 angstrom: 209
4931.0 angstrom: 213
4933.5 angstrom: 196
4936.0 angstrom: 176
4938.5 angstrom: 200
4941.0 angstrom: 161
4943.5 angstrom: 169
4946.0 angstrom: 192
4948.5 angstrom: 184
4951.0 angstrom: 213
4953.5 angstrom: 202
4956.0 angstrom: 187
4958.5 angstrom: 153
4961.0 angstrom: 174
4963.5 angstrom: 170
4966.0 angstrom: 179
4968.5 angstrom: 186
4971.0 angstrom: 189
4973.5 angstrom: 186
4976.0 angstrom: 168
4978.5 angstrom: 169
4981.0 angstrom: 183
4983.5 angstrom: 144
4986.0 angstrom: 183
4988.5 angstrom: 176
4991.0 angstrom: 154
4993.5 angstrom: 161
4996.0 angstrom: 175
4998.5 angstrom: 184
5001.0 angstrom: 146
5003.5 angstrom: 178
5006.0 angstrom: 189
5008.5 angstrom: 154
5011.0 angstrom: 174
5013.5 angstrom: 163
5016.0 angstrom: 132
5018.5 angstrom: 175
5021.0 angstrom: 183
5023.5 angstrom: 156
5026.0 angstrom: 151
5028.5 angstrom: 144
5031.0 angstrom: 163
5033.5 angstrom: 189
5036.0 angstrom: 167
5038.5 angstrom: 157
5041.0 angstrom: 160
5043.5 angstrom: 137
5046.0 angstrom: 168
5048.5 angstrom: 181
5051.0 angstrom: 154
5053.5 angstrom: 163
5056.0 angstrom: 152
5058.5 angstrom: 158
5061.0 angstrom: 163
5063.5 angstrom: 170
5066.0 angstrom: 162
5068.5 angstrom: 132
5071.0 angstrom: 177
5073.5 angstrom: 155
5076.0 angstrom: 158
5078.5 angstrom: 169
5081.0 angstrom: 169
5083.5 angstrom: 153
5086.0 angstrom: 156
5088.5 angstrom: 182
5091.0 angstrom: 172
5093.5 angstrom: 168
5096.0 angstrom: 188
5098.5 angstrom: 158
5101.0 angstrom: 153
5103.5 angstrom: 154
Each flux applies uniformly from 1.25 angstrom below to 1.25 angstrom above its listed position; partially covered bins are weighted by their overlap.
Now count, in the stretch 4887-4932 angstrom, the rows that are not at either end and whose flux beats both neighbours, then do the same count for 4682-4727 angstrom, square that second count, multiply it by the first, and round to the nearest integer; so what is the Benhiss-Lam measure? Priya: 256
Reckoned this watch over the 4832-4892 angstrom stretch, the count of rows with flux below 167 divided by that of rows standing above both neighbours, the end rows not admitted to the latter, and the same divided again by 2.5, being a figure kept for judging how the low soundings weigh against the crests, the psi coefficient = 0.5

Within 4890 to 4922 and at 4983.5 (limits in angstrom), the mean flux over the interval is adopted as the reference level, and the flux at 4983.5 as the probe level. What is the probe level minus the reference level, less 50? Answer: -90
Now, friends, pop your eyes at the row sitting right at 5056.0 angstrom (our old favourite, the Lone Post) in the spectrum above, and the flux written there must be 152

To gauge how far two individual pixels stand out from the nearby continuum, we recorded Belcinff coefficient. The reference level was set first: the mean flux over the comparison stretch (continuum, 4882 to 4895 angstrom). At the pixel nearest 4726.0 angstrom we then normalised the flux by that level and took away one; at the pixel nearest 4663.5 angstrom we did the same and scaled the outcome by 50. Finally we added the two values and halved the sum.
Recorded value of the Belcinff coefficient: 4.5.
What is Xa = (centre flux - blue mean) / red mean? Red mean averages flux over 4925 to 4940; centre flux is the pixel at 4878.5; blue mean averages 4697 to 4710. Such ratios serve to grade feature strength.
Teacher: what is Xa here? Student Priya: -0.13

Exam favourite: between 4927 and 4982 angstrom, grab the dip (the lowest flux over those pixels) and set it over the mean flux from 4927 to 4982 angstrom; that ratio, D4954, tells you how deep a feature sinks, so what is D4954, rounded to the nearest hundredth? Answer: 0.83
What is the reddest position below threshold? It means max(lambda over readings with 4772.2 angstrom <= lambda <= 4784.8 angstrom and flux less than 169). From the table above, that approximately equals 4783.5 angstrom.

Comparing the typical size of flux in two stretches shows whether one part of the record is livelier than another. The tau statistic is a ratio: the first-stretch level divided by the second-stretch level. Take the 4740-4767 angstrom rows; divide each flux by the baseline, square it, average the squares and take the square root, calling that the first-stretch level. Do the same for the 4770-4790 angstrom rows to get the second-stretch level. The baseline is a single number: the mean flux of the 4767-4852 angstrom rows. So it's 1.27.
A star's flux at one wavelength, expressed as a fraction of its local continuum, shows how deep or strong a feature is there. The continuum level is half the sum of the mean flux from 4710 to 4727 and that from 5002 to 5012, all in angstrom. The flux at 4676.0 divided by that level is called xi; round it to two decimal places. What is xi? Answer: 0.93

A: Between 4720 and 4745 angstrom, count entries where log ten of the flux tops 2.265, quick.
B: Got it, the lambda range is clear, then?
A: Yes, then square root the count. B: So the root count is 2.00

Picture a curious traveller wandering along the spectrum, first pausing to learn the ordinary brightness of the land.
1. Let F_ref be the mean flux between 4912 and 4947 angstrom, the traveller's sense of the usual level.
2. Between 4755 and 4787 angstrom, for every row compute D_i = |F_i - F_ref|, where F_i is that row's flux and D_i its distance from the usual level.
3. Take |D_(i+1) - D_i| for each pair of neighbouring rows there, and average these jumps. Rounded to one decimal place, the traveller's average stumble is 10.1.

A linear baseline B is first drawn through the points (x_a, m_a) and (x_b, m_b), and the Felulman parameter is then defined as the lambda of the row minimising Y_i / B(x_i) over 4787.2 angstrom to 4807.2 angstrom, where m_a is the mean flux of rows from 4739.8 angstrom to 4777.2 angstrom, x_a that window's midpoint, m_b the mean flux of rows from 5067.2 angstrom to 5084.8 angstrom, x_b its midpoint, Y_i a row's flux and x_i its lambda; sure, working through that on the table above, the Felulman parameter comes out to 4788.5 angstrom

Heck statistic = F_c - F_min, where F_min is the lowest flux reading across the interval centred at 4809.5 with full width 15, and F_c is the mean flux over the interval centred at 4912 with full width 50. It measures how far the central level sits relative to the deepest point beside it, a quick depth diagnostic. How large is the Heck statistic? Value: 34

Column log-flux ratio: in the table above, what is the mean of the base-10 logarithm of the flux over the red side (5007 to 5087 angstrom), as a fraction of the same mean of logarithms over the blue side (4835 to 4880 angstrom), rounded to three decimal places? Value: 0.987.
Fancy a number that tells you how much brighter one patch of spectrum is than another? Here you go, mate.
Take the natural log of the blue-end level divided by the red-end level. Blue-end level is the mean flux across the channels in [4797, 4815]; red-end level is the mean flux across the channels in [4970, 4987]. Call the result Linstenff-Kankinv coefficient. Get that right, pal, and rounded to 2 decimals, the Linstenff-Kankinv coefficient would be -0.03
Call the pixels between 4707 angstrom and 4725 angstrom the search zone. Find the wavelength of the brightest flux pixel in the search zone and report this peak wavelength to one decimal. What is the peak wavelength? 4713.5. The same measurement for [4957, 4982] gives 4971.0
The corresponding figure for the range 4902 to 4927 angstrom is 4908.5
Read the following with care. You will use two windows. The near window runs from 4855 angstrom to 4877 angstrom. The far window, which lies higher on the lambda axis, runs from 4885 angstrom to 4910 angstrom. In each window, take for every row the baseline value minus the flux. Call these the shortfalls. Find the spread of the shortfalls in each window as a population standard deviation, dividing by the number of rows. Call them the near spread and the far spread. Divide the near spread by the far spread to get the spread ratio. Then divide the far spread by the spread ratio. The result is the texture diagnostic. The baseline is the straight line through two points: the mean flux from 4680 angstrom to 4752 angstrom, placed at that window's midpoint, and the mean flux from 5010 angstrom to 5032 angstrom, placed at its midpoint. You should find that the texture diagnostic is 31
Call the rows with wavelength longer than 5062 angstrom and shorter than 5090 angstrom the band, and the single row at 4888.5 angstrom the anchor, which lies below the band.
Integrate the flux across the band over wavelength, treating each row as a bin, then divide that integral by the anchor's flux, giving 29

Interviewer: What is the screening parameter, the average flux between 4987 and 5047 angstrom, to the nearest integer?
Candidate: 164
